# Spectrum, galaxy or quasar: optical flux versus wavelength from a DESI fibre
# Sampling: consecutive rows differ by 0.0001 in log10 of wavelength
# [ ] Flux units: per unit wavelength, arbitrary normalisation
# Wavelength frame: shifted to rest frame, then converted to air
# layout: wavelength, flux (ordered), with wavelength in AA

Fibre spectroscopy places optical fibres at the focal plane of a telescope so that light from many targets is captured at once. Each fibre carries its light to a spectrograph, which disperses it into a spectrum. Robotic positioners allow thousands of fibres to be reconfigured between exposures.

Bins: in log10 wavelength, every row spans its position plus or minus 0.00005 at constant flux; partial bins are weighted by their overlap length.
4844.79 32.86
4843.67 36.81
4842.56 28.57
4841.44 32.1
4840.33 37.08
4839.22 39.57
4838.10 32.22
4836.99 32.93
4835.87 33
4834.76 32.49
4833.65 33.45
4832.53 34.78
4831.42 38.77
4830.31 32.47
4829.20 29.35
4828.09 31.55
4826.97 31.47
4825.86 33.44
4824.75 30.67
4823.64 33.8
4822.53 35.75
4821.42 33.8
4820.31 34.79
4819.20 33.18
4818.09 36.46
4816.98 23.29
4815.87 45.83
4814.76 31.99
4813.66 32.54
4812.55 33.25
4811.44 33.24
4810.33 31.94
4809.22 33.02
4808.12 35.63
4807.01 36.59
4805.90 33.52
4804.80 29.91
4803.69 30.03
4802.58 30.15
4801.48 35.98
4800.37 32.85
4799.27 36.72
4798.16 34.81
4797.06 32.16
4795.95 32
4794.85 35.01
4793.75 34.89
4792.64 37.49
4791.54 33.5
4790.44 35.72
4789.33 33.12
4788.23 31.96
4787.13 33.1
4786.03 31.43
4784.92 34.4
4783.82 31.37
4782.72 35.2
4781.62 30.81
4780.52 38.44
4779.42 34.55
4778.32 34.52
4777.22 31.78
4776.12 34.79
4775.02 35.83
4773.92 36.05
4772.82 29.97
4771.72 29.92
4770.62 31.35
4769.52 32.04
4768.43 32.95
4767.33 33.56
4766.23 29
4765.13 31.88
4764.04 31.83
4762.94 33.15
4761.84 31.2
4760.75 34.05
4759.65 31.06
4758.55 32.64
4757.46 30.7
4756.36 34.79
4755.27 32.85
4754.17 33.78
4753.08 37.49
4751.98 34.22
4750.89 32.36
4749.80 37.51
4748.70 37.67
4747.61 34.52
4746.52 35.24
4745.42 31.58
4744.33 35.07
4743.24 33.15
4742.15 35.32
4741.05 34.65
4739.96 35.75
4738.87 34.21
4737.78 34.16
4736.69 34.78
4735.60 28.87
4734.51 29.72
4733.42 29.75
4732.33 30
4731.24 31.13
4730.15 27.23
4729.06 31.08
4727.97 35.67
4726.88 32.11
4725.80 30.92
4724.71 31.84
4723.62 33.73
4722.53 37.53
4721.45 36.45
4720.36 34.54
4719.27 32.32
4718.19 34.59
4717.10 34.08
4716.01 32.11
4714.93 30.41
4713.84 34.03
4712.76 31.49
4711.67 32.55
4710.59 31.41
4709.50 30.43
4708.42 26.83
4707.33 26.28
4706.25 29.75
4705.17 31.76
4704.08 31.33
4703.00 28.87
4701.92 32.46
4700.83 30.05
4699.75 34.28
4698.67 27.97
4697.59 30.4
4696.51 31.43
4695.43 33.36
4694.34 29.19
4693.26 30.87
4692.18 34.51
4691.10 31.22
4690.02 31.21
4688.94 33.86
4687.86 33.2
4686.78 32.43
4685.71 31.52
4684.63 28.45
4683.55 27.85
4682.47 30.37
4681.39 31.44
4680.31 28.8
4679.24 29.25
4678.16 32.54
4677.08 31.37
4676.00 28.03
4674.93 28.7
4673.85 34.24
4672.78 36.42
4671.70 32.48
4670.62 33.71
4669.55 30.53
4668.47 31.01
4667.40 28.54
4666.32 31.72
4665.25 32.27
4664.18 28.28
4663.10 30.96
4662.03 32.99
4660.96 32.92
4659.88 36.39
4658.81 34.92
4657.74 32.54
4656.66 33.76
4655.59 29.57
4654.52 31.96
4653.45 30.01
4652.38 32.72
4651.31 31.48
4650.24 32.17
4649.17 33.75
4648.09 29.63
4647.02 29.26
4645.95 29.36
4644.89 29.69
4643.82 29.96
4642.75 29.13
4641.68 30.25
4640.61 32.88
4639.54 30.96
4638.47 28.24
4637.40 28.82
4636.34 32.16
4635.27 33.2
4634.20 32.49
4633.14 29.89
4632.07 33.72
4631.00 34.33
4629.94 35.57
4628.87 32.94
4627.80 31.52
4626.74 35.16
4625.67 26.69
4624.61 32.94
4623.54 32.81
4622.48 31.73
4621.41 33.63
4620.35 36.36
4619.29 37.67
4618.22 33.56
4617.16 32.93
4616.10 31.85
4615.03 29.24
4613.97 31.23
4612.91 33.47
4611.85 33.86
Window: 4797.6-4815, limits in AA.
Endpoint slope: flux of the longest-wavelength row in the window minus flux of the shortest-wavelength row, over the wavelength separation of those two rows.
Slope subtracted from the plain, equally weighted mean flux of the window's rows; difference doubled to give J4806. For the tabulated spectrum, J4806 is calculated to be 66.9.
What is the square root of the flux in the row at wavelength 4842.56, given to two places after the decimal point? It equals 5.35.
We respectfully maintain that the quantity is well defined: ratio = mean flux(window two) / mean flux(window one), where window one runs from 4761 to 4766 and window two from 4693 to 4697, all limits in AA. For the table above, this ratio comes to 0.975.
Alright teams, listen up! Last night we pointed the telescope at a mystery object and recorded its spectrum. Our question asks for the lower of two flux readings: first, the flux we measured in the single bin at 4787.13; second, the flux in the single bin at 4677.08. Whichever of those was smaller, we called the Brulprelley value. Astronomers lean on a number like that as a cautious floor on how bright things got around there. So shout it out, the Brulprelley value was 31.4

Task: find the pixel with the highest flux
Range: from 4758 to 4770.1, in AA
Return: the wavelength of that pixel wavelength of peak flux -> 4760.75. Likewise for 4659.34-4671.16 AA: 4659.88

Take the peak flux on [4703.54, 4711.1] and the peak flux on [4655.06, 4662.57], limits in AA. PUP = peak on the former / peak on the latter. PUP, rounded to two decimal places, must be 0.87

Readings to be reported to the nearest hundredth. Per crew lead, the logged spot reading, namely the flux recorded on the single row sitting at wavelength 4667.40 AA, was 28.54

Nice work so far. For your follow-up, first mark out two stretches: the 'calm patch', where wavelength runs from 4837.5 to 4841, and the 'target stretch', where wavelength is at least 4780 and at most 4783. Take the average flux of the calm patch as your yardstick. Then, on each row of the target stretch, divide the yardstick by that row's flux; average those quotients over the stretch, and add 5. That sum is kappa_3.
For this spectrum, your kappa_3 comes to 6.051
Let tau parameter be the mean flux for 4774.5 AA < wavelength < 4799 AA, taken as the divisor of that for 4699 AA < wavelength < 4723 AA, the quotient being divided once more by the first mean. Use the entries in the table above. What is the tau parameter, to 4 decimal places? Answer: 0.0277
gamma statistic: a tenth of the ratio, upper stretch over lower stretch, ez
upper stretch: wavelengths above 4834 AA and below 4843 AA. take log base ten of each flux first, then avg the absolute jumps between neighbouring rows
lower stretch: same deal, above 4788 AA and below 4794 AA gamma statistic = 0.113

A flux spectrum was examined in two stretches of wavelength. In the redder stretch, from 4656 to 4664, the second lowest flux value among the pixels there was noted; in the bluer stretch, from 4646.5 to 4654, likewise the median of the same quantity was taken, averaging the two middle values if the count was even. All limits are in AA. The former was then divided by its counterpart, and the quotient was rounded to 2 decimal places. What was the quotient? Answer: 1.03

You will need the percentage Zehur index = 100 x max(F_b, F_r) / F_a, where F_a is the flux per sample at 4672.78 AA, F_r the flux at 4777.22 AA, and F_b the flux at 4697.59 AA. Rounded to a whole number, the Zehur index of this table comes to 87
